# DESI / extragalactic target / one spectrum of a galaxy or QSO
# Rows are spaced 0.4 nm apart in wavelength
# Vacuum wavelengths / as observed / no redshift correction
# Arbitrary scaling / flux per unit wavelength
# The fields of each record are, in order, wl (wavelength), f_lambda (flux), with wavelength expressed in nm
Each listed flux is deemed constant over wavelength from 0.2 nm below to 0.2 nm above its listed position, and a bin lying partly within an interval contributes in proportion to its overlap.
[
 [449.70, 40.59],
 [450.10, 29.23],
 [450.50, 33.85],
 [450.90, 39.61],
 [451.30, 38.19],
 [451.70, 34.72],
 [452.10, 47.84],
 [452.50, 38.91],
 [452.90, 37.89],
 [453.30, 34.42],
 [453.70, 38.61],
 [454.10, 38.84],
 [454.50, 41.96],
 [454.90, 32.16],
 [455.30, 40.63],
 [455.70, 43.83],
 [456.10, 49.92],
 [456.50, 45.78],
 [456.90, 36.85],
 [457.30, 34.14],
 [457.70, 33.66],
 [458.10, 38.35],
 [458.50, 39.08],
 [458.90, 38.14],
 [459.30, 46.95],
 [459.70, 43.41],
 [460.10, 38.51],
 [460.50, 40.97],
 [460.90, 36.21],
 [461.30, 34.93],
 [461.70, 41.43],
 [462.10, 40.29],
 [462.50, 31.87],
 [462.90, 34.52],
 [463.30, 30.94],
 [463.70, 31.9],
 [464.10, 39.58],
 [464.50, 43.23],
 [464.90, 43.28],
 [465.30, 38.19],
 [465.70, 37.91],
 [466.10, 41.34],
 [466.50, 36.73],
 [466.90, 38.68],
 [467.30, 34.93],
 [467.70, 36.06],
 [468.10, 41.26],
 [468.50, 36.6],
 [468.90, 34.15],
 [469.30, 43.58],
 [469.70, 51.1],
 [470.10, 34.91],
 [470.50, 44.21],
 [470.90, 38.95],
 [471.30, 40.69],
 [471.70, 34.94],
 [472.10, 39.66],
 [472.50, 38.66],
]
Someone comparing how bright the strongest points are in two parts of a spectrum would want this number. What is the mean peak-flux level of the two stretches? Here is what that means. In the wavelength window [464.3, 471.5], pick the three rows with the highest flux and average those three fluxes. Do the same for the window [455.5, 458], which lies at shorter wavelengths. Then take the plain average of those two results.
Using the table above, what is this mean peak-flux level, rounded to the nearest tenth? 46.4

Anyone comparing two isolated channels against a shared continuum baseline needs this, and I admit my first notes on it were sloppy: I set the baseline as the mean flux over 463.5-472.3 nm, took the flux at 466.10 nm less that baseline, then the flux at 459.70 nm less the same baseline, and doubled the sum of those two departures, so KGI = 13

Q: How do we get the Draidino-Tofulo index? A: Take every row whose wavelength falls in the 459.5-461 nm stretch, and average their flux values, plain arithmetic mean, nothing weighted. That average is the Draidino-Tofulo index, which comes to 40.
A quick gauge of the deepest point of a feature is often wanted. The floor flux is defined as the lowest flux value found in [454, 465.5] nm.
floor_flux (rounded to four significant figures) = 30.94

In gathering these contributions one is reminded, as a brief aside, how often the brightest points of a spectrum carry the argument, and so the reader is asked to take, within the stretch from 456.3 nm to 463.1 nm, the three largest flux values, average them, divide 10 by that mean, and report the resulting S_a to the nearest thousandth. 0.220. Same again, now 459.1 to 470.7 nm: 0.211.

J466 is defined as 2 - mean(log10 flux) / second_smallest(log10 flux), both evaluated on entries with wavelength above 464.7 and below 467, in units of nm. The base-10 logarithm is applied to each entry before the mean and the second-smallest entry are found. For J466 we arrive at 0.990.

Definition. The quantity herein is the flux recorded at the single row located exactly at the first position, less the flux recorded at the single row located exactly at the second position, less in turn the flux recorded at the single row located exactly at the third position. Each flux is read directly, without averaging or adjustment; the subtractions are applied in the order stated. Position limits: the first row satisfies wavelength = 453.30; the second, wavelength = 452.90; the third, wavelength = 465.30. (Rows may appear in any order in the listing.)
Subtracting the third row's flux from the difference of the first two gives -42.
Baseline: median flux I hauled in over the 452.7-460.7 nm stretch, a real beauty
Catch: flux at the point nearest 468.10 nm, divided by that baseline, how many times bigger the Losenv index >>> 1.07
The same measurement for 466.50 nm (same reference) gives 0.95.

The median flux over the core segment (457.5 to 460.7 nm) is 38.8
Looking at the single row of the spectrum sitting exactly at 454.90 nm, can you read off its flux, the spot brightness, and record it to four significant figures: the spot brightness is 32.16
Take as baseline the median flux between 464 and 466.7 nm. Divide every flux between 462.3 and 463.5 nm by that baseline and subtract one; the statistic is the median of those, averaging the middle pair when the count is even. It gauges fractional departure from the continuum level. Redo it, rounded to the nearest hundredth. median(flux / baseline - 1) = -0.19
